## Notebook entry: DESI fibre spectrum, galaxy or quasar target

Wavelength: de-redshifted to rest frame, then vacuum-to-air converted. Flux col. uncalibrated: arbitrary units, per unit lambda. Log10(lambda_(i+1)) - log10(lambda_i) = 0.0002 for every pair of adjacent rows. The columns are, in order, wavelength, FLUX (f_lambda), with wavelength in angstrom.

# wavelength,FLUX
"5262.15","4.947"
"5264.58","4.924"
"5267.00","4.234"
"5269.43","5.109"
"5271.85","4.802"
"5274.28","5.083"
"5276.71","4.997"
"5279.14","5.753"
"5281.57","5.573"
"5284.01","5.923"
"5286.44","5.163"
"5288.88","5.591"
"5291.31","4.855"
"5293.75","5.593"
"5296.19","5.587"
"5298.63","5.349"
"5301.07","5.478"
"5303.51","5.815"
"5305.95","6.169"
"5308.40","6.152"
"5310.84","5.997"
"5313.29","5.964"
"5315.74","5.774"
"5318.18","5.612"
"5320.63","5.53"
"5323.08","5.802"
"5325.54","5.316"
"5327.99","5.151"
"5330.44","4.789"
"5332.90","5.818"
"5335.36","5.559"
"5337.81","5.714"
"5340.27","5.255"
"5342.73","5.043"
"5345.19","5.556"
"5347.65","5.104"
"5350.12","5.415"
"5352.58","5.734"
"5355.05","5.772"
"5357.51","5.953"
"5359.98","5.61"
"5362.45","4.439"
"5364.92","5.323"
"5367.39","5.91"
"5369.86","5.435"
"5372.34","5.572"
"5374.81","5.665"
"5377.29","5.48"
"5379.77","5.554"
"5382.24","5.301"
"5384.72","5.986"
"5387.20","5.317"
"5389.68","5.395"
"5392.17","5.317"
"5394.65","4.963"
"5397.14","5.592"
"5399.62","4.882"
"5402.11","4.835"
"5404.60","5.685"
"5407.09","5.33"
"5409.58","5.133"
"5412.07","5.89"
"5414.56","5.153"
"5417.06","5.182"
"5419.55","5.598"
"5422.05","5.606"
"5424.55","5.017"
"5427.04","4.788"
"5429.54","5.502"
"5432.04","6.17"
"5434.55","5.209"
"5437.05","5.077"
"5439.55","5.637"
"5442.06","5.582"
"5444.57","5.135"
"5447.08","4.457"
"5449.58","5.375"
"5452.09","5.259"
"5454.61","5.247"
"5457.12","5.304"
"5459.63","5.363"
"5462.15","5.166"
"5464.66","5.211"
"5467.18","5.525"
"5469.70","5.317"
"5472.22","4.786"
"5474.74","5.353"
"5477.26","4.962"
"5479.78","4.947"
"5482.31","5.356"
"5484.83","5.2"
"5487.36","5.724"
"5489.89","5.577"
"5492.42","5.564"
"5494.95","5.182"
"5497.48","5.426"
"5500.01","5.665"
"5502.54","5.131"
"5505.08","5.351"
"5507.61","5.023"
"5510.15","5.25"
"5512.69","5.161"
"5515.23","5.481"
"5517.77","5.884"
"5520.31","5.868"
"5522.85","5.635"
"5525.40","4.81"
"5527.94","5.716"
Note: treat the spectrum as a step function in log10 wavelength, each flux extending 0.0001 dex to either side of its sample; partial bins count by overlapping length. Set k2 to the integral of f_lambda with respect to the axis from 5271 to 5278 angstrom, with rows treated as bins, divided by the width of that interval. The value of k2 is 5.0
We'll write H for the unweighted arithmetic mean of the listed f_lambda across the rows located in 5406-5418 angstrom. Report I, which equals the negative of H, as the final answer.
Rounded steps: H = 5.34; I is -5.34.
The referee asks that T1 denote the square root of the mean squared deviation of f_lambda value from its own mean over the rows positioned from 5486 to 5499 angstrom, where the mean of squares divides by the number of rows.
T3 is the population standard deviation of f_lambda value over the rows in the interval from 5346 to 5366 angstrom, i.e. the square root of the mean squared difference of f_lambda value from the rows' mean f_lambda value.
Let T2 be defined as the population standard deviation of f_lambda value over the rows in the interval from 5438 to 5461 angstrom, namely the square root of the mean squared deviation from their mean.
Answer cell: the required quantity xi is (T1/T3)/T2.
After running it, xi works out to 1.3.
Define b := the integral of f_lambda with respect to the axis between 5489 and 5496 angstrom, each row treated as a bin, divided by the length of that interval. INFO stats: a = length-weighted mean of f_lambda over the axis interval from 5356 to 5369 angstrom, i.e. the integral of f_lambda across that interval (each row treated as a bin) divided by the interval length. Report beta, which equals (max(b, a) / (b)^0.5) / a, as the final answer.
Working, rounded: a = 5.5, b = 5.4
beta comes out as 0.429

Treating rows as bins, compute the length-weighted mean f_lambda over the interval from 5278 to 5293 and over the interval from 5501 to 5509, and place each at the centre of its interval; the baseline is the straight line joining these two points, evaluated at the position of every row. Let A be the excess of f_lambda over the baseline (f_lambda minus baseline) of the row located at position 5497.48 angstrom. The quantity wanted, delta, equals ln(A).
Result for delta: -1.5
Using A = 0.23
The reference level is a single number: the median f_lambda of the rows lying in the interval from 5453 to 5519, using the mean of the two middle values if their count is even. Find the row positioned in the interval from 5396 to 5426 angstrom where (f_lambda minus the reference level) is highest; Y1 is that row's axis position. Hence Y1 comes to 5412.07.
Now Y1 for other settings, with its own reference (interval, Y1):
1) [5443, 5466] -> 5449.58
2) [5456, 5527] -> 5517.77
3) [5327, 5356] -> 5332.90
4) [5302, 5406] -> 5305.95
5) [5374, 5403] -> 5384.72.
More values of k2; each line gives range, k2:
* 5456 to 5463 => 5.3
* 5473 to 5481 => 5.1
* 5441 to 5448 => 5.1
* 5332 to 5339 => 5.7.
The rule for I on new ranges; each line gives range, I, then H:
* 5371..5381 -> -5.57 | 5.57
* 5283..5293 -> -5.38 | 5.38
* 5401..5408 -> -5.28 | 5.28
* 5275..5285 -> -5.56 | 5.56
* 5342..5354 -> -5.37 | 5.37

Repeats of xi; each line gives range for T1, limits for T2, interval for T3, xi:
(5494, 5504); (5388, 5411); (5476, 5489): 2.6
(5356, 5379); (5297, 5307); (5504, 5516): 8.4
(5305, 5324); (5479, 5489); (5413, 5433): 1.9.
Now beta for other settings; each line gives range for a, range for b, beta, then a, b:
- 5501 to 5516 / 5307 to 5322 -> 0.462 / 5.2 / 5.8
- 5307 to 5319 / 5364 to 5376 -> 0.423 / 5.9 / 5.6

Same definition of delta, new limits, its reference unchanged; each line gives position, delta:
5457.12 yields -2.9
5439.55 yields -1.0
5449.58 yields -2.2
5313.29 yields -0.6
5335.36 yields -1.9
